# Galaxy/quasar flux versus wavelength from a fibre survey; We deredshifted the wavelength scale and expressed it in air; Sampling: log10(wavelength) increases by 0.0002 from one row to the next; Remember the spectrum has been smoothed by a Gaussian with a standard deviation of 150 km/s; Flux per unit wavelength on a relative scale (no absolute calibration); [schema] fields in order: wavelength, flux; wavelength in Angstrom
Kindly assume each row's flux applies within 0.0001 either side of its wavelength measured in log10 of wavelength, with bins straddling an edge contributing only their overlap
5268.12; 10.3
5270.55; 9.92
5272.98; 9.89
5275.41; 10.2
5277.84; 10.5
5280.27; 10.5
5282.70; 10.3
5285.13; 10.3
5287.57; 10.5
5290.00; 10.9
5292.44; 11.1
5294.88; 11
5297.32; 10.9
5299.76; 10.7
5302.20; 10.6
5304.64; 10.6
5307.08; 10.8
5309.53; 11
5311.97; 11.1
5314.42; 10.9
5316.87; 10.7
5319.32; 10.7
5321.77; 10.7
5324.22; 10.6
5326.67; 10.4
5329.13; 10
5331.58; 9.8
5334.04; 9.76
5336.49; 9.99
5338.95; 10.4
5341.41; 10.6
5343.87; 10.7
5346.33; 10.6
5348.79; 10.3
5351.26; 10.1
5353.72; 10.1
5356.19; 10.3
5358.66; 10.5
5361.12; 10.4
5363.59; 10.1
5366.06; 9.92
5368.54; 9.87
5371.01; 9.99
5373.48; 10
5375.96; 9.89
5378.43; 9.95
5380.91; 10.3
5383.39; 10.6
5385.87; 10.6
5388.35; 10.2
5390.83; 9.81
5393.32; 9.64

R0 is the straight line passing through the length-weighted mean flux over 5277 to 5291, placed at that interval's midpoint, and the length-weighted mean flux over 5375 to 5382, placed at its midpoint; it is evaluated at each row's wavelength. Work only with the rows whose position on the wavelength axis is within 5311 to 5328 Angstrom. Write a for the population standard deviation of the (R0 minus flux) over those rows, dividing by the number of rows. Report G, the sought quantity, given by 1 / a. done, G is 5.45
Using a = 0.183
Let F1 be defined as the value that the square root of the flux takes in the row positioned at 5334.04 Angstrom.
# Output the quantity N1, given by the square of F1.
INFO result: 9.8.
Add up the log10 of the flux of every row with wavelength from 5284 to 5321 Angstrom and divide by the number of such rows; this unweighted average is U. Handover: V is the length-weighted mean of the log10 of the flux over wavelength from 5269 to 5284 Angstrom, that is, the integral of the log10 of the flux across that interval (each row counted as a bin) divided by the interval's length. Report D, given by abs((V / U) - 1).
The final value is 0.023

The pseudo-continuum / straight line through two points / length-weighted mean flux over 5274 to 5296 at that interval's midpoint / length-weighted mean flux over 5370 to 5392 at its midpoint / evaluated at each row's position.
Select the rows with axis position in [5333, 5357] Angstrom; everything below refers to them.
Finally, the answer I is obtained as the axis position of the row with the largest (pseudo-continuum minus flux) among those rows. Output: 5334.04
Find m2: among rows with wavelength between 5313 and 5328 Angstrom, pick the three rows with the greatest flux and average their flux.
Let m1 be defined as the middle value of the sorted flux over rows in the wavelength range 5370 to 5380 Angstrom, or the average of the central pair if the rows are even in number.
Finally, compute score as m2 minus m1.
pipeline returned 0.80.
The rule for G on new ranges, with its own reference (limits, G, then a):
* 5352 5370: 4.82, 0.208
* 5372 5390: 3.44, 0.291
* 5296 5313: 5.14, 0.194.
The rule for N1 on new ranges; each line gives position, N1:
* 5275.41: 10.2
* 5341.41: 10.6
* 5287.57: 10.5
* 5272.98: 9.9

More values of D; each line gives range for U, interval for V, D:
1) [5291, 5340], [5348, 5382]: 0.019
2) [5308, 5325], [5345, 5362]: 0.019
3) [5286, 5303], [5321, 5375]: 0.024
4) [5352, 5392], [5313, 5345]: 0.010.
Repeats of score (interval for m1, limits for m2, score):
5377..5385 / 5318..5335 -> 0.37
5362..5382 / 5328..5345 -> 0.60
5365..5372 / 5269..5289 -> 0.58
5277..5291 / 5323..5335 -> -0.17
